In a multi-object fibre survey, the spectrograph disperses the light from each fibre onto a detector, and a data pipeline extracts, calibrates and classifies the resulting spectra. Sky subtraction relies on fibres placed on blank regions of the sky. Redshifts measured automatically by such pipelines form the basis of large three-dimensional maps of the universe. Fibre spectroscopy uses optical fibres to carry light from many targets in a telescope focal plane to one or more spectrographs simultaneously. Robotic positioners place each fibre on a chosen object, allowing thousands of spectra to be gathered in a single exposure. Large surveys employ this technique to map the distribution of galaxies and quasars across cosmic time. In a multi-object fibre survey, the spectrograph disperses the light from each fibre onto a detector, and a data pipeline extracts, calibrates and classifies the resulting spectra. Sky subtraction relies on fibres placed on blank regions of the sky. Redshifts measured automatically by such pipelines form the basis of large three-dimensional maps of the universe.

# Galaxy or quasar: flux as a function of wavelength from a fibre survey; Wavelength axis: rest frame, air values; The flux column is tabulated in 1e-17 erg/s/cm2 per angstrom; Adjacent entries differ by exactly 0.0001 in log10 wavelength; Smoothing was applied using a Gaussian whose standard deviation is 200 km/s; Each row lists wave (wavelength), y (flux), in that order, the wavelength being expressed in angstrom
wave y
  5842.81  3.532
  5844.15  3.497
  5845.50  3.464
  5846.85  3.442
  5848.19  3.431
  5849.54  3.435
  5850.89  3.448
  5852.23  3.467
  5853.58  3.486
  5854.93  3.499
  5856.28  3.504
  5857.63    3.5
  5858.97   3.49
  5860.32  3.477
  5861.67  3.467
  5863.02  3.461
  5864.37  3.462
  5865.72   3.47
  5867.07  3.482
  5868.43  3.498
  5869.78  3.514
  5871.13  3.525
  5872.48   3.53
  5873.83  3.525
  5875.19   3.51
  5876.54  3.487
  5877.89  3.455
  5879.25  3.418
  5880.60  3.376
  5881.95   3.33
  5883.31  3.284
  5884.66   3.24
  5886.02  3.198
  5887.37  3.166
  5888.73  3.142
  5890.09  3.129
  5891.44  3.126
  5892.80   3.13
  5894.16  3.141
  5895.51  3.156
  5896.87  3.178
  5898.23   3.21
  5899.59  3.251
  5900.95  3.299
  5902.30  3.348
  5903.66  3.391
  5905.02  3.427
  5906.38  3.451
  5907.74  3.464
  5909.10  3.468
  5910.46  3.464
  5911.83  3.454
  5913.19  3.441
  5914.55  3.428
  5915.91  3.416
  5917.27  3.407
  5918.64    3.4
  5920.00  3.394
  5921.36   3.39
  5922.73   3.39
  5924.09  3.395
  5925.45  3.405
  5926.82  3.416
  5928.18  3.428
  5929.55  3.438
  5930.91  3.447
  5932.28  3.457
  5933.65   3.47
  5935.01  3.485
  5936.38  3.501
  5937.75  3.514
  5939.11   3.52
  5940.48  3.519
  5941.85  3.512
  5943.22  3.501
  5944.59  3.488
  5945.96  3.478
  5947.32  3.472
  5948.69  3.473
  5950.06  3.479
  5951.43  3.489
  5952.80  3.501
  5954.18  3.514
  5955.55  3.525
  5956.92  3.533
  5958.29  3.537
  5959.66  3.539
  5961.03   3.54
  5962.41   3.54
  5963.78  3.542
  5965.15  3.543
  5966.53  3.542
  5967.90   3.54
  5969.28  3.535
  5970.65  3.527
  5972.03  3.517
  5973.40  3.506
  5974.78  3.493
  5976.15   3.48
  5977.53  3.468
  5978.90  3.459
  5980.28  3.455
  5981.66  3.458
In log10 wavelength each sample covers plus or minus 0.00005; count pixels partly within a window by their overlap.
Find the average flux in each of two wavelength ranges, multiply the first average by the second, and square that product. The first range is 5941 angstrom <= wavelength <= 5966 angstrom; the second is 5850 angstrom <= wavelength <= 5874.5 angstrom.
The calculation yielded 150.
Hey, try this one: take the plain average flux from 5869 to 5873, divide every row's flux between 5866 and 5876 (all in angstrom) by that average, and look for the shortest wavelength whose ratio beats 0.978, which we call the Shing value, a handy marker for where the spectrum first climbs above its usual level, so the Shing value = 5867.07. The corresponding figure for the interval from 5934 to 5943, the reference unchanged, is 5935.01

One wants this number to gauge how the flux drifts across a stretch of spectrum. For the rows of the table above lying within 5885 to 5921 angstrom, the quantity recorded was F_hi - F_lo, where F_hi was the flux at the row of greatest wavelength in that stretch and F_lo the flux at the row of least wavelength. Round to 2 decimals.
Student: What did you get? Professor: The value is 0.20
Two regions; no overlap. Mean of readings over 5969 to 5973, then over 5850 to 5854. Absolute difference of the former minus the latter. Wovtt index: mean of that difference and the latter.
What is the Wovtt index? 1.76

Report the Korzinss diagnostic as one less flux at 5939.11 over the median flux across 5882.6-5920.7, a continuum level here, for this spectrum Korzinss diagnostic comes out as -0.059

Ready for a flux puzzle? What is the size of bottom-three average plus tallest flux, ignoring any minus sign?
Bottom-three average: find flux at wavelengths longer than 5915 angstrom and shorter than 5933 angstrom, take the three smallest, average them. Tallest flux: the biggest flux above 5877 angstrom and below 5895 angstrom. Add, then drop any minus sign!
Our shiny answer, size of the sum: 6.85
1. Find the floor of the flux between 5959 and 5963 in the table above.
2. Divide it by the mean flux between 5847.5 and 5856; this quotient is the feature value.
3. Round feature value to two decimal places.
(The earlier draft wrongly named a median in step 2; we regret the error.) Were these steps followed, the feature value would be 1.02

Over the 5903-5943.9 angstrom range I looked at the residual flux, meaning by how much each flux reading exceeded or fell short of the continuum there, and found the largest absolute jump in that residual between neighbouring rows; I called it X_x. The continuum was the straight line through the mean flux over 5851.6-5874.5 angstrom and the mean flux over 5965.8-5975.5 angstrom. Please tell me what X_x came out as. 0.036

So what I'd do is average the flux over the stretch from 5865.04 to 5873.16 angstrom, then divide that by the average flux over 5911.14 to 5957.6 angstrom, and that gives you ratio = 1.01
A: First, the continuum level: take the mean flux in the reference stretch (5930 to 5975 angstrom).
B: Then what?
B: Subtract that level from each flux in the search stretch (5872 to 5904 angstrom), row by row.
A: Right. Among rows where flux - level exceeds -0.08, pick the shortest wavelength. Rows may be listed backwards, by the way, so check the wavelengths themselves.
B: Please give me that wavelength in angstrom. 5872.48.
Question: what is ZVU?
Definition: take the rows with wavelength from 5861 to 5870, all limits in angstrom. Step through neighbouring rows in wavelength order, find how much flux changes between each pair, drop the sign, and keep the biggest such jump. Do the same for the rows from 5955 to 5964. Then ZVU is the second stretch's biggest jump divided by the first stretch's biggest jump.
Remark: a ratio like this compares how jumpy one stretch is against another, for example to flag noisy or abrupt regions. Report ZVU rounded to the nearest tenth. 0.5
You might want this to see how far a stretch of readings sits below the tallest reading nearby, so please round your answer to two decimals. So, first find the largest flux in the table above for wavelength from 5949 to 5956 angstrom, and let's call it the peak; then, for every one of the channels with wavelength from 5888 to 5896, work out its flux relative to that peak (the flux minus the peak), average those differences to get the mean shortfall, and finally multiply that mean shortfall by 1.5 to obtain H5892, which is -0.58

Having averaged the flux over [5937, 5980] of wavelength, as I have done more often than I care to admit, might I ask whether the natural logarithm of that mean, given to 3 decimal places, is 1.256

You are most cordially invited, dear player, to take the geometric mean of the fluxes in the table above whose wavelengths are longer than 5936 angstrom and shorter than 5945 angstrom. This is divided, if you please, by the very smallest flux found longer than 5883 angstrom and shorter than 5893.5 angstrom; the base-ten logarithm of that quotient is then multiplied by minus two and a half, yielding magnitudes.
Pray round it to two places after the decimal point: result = -0.13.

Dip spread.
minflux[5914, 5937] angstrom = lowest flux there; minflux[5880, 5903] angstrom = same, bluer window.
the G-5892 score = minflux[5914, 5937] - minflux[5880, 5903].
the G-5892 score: 0.26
